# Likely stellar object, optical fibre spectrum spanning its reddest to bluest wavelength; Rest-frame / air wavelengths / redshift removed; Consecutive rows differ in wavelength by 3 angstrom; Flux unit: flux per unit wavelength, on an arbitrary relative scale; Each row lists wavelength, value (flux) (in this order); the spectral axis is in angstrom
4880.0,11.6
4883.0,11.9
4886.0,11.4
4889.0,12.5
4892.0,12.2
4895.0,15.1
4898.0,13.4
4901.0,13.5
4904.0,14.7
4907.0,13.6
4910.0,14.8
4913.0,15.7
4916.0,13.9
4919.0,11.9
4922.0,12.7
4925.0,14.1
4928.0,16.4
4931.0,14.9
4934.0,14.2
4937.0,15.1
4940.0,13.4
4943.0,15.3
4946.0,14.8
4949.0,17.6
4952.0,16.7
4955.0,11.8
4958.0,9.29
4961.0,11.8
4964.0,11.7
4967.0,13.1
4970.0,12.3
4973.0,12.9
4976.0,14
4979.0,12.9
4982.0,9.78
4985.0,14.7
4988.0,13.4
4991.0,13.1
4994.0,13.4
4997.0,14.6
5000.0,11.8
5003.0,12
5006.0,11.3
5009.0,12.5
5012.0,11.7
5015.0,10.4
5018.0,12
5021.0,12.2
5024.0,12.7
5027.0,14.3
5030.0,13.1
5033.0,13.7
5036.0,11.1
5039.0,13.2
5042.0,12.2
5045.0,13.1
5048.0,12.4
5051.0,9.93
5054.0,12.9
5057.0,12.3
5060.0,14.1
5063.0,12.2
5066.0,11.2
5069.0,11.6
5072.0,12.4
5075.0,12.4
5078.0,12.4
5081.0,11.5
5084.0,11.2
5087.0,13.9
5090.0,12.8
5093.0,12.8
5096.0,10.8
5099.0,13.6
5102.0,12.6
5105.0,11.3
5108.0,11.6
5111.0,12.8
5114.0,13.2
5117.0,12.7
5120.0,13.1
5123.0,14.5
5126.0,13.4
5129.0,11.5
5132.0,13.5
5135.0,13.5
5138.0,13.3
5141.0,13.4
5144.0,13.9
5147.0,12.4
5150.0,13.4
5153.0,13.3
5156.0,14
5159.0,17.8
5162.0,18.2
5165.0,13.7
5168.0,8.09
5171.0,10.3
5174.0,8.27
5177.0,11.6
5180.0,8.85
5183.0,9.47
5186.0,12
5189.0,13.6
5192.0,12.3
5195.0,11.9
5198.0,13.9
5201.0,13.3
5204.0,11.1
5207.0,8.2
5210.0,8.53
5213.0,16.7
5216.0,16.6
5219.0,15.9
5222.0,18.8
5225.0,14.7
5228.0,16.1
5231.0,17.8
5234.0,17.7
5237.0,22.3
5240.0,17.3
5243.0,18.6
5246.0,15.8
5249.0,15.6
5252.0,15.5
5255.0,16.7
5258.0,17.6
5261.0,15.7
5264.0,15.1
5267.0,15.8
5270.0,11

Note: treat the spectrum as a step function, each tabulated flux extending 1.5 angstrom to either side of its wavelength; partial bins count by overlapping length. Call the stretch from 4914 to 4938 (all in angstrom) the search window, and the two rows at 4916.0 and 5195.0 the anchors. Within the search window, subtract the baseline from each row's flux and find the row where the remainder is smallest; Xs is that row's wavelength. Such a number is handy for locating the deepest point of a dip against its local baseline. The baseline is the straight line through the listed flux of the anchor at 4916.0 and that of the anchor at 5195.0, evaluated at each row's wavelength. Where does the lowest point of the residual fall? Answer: 4919.0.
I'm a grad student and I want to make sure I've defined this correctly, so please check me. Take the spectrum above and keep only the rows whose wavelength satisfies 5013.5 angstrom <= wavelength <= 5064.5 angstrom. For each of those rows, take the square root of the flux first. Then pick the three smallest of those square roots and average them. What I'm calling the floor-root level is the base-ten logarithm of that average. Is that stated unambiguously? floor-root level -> 0.510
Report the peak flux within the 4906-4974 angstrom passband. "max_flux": 17.6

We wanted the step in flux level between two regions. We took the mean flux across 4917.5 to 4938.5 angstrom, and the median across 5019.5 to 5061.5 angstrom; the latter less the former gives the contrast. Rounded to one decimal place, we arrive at -1.4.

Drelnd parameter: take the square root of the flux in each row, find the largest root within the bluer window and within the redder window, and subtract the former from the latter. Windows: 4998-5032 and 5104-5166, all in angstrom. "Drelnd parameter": 0.48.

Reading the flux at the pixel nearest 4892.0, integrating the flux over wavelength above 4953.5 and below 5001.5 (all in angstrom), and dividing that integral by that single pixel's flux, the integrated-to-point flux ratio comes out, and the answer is 49.3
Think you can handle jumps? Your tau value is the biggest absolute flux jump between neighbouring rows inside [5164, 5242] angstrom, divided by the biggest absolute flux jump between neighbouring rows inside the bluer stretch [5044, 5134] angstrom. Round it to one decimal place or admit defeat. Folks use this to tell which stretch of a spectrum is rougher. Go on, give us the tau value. 2.8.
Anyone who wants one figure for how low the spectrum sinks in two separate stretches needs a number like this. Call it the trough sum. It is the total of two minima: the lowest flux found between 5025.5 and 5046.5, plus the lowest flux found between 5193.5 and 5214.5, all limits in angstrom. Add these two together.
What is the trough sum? 19.3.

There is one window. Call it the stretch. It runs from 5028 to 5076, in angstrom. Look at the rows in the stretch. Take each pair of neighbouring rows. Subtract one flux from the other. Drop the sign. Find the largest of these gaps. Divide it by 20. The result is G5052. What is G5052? 0.15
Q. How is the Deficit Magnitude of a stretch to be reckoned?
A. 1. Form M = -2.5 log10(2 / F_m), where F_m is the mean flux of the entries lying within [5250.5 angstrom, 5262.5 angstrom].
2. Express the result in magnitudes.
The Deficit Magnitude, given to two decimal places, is 2.28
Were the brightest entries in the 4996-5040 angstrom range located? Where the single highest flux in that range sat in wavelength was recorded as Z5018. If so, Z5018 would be 4997.0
